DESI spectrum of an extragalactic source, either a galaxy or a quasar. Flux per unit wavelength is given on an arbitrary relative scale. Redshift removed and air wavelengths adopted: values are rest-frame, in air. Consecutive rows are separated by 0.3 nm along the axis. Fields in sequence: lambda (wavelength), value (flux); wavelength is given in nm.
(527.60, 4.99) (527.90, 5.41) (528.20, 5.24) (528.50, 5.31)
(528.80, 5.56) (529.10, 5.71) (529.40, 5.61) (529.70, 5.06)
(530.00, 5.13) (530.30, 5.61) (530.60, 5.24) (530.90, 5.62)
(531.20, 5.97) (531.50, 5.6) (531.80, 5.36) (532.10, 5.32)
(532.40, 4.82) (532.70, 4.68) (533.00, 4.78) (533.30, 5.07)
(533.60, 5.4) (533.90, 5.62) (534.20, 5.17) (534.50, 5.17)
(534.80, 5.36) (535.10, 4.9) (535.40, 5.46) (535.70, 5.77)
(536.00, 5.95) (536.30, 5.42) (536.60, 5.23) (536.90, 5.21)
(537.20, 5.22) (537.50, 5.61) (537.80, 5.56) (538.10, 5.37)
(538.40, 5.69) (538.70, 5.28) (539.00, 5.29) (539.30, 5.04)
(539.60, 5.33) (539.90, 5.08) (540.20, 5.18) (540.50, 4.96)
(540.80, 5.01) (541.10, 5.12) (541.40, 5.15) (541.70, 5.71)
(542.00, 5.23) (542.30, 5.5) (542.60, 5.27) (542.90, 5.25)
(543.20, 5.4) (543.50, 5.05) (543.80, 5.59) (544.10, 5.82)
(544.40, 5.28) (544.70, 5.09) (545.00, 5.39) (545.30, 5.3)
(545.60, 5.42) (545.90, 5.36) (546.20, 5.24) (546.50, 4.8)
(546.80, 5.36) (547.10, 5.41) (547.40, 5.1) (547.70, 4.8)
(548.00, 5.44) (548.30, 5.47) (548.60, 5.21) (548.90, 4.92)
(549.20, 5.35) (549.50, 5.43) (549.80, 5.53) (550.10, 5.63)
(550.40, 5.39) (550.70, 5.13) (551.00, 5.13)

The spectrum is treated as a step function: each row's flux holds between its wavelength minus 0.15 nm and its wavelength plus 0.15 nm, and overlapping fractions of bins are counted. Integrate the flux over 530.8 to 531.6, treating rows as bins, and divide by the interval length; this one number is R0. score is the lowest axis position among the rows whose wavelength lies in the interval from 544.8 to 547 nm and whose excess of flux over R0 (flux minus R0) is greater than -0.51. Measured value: 545.00 nm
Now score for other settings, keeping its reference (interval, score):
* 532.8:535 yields 533.60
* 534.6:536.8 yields 534.80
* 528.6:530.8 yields 528.80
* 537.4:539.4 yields 537.50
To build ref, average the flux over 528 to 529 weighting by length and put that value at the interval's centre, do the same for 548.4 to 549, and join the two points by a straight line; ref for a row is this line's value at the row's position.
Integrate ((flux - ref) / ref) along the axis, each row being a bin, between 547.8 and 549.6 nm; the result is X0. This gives 0.062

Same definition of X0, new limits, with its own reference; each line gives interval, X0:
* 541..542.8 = 0.045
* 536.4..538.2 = 0.034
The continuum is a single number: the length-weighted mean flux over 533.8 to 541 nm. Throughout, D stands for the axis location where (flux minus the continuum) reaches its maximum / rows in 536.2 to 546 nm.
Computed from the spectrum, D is 544.10 nm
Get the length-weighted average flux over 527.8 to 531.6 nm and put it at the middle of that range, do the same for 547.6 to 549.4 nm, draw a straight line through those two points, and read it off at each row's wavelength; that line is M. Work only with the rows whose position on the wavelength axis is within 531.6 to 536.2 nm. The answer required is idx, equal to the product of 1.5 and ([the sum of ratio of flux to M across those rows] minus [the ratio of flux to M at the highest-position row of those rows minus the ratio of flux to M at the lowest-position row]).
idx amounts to 21.7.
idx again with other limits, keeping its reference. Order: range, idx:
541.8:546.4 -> 22.8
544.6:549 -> 22.5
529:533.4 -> 22.1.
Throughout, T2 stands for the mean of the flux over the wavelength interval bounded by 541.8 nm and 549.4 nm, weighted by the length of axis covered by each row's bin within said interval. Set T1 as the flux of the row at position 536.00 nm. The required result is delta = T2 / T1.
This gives 0.89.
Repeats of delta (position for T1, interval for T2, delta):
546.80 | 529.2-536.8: 1.00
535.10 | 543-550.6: 1.08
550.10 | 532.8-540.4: 0.94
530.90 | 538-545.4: 0.94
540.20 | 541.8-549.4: 1.02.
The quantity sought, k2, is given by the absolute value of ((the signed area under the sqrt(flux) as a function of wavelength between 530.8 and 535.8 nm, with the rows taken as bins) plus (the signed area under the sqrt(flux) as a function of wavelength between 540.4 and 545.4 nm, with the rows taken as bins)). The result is 23.0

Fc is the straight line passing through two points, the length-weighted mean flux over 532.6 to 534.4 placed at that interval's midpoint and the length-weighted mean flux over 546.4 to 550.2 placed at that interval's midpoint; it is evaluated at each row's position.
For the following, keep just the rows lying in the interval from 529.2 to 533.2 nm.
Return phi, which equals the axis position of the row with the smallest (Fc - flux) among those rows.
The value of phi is 531.20 nm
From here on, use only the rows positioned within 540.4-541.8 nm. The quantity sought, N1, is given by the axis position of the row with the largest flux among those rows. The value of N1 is 541.70 nm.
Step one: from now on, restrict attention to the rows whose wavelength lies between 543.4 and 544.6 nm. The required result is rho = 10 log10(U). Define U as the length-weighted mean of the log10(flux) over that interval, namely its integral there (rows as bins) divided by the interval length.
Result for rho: -1.34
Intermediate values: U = 0.735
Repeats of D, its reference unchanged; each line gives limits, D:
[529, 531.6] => 531.20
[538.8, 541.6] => 539.60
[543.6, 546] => 544.10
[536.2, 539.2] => 538.40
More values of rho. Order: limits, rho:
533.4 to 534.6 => -1.39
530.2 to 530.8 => -1.34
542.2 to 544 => -1.38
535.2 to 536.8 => -1.29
